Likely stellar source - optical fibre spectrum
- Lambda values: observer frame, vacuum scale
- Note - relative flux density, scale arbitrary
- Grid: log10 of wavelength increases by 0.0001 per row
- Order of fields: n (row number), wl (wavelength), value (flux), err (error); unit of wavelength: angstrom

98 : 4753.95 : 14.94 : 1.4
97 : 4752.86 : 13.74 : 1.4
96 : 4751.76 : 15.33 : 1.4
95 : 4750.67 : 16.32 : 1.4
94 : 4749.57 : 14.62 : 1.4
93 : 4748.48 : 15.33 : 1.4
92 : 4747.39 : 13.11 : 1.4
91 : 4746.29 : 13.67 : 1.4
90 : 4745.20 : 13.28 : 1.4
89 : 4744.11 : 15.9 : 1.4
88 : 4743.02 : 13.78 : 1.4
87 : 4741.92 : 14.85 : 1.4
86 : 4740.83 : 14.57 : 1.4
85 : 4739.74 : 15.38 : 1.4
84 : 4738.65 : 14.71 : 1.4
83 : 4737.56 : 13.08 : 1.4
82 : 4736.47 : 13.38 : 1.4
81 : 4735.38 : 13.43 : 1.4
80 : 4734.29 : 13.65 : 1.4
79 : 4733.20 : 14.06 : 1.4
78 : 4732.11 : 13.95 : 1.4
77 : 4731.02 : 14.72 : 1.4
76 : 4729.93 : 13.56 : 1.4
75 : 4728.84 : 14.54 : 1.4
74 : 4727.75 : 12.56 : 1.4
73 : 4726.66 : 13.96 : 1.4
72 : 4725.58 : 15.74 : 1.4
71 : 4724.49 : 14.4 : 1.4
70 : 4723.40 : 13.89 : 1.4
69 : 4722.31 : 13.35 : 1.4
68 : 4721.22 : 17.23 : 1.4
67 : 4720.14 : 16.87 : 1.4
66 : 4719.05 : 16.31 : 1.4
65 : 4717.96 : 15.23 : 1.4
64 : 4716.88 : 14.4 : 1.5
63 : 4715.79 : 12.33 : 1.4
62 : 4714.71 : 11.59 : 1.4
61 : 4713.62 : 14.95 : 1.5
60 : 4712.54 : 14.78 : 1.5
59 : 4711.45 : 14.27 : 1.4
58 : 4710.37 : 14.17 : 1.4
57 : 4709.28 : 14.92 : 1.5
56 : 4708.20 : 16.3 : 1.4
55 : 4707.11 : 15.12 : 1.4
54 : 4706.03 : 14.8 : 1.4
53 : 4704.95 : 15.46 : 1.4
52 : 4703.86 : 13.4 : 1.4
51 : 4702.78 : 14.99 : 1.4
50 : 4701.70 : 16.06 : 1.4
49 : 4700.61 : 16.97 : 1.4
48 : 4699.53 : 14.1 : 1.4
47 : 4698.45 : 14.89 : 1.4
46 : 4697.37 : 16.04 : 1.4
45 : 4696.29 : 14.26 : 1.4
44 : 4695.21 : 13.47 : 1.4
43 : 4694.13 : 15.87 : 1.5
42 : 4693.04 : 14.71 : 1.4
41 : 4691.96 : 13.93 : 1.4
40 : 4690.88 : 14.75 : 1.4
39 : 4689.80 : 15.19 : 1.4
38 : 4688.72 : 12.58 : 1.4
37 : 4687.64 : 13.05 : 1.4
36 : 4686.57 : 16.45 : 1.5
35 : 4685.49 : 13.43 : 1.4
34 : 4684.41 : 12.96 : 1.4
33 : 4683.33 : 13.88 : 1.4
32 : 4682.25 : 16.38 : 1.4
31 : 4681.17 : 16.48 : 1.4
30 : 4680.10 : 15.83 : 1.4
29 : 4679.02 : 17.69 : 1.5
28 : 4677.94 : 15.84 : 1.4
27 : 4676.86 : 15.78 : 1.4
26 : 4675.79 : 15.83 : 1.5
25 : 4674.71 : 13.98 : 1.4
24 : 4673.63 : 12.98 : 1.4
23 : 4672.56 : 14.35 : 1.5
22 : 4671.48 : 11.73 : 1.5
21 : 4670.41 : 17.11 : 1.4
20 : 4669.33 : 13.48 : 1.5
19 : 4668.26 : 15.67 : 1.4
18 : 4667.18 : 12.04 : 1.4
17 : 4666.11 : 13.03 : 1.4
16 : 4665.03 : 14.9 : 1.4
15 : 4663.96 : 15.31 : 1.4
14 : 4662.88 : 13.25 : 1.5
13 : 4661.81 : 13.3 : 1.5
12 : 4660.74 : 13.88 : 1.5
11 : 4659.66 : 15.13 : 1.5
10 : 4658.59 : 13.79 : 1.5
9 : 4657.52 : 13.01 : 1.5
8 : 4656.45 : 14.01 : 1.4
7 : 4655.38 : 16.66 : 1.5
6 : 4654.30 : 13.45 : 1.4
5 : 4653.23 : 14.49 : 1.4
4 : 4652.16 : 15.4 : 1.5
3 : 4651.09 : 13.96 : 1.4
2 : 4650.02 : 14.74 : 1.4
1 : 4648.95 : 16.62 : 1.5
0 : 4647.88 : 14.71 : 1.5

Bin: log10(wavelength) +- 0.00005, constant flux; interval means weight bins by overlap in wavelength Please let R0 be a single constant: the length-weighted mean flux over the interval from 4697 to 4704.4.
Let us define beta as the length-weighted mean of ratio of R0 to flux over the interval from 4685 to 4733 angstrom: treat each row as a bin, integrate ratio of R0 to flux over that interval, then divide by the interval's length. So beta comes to 1.05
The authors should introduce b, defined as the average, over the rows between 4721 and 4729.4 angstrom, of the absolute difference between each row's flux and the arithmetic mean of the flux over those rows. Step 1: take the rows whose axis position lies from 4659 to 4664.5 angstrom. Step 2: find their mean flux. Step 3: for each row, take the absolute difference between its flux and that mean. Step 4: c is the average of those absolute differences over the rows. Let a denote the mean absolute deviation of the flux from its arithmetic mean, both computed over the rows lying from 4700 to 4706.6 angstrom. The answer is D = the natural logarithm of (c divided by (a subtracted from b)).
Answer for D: 1.72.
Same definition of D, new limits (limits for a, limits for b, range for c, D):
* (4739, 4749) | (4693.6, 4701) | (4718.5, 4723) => 2.01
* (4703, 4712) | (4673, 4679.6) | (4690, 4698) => 0.17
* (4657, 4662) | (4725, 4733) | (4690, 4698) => 1.35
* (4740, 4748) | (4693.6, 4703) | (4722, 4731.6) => 1.67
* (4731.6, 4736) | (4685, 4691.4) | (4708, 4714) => -0.70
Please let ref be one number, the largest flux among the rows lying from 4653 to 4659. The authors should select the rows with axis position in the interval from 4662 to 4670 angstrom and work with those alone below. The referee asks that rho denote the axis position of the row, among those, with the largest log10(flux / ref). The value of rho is 4668.26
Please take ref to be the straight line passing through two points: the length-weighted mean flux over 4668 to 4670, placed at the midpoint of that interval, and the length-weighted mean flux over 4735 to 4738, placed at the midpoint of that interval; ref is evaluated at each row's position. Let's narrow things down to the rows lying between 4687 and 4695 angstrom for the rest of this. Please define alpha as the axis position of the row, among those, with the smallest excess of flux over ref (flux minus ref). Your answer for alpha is 4688.72 angstrom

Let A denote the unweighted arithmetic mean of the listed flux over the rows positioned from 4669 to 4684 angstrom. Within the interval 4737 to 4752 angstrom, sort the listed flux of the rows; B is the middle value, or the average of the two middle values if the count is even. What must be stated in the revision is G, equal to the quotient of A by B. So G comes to 1.03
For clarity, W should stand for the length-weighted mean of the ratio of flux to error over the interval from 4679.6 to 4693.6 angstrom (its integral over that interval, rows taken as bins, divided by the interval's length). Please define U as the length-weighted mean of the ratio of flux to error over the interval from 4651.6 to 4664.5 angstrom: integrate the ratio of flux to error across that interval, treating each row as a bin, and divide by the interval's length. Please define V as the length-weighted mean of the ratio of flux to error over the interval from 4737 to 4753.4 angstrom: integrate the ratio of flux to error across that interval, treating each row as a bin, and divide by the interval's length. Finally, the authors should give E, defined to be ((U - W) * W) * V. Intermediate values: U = 9.8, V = 10.4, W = 10.4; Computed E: -63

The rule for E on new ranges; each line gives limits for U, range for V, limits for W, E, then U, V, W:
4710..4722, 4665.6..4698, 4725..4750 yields 22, 10.3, 10.3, 10.1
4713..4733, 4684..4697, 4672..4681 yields -49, 10.2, 10.1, 10.7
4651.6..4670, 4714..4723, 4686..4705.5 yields -76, 9.8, 10.4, 10.5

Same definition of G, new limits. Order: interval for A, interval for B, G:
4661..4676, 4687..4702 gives 0.96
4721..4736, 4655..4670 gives 1.03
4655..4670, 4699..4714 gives 0.94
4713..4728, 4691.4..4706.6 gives 0.98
